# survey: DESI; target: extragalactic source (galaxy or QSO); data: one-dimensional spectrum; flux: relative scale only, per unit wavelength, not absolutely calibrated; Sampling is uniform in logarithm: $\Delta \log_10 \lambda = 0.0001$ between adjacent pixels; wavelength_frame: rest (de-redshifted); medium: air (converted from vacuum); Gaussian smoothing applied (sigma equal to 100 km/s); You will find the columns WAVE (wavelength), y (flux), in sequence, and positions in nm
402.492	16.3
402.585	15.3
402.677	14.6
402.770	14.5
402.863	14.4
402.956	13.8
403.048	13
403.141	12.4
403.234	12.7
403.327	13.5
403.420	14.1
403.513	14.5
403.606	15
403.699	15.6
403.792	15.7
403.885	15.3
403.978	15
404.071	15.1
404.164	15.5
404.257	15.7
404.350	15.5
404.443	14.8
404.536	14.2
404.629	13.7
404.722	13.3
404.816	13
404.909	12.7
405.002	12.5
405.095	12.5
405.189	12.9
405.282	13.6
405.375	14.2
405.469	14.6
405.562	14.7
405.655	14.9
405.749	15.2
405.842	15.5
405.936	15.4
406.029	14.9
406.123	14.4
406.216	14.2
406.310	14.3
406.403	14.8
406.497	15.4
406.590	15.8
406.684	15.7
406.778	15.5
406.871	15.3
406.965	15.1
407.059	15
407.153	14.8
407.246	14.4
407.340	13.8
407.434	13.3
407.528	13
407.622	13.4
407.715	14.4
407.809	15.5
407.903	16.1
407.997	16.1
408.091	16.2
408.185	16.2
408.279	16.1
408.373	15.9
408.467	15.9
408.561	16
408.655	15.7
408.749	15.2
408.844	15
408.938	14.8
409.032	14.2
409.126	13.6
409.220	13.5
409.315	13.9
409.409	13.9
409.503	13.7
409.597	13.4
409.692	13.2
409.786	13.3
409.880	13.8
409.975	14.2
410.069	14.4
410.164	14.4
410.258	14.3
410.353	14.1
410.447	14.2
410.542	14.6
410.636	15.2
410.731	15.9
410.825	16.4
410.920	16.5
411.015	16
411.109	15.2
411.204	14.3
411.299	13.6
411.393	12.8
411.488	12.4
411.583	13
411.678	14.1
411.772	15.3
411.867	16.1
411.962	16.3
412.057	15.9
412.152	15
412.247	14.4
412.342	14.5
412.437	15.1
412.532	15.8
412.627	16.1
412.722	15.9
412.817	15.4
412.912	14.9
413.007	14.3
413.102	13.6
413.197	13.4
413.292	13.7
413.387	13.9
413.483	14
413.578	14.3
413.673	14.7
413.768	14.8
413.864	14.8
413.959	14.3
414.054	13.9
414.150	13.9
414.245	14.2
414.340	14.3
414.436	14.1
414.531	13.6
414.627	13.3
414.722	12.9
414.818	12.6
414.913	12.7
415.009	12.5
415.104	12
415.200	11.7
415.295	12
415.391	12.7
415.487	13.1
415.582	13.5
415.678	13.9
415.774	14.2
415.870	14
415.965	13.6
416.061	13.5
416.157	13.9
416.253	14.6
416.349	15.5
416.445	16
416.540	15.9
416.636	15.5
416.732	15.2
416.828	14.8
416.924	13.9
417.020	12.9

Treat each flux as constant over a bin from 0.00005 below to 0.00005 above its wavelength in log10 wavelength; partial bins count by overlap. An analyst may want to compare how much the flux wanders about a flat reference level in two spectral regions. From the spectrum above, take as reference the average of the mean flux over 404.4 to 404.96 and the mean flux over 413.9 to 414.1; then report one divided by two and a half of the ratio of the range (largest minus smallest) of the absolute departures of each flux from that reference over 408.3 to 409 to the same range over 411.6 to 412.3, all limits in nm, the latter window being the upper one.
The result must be 0.22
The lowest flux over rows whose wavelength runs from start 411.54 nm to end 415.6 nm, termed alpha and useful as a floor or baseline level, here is 11.7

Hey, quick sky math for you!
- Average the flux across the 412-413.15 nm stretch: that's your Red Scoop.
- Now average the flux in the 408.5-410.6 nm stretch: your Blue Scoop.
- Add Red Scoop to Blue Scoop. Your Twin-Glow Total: 29.3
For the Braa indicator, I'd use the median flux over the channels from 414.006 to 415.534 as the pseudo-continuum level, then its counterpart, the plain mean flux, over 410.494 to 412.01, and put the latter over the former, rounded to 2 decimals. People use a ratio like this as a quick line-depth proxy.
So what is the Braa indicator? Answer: 1.14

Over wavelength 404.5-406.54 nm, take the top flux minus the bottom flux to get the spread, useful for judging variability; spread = 3.0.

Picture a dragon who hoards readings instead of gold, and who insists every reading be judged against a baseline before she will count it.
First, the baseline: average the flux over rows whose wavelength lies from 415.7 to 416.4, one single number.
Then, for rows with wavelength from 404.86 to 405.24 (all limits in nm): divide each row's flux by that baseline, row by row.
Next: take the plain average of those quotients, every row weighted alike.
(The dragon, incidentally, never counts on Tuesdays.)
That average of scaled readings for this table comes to 0.89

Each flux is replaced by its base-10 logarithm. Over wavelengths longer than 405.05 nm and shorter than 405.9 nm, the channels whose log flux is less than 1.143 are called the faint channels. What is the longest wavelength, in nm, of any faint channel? 405.282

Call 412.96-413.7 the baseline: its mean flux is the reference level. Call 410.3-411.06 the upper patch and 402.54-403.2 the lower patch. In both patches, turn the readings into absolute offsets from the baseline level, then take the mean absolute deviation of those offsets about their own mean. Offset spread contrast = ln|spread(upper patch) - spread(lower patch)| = -0.9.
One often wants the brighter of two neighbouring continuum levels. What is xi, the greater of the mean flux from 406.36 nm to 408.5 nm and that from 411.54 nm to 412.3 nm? 15.1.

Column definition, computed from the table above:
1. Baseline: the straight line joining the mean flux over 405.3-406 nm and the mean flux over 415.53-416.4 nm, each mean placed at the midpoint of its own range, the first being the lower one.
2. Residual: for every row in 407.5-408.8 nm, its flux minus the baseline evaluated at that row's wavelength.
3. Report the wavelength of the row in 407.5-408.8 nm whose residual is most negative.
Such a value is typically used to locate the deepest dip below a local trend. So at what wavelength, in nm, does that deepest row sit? 407.528 nm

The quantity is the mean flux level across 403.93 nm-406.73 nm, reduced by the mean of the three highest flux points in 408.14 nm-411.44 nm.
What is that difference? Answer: -1.90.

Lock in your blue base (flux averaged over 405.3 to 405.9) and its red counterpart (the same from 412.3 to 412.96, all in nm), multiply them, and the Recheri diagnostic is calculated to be 228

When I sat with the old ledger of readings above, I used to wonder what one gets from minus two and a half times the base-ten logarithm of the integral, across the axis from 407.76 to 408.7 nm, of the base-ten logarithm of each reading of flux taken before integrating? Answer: -0.134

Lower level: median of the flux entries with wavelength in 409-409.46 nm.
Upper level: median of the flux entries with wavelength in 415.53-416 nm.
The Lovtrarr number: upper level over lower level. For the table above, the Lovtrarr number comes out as 1.00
